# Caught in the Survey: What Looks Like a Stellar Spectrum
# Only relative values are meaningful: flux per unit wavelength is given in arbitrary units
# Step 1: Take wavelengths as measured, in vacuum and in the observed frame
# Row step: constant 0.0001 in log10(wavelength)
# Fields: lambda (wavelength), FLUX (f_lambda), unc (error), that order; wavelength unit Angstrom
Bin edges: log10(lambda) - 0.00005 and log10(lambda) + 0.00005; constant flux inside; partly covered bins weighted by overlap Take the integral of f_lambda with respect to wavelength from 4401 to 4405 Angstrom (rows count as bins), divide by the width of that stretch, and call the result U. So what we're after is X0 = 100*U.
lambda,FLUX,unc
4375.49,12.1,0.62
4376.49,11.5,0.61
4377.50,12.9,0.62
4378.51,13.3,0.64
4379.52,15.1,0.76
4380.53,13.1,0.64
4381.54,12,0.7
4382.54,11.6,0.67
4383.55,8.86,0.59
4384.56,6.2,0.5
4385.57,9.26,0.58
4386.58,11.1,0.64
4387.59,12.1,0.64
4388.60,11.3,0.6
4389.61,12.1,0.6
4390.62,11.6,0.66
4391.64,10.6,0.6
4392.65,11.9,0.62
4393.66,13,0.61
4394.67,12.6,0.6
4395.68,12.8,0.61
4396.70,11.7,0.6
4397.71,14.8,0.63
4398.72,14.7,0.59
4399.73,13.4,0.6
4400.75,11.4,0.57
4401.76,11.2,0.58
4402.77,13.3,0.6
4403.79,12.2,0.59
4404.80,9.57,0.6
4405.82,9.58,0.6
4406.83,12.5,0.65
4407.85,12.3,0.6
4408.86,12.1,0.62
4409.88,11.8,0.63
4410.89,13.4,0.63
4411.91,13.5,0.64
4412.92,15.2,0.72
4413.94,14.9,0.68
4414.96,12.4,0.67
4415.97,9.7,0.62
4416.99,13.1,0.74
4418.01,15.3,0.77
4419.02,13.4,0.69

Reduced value 1172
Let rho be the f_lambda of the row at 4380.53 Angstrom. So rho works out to 13.1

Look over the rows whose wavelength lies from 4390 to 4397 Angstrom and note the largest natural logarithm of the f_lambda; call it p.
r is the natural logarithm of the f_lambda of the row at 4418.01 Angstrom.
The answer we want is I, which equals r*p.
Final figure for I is 7.0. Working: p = 2.56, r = 2.7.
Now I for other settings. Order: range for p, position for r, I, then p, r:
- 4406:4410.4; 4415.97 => 5.7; 2.53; 2.3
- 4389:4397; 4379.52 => 7.0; 2.56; 2.7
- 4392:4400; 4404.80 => 6.1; 2.69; 2.3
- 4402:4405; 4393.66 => 6.6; 2.59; 2.6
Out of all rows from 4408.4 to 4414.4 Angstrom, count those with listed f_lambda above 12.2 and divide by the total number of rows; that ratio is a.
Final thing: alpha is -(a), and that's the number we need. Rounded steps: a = 0.67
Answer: -0.7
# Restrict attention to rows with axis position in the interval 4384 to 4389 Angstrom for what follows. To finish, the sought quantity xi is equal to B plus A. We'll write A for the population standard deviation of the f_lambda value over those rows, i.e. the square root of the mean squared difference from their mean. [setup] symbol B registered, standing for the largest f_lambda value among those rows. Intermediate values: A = 2.11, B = 12.1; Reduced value 14.2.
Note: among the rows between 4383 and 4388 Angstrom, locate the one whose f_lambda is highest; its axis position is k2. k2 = 4387.59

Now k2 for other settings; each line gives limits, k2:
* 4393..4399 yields 4397.71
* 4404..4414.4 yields 4412.92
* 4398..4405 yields 4398.72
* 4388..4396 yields 4393.66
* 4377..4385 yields 4379.52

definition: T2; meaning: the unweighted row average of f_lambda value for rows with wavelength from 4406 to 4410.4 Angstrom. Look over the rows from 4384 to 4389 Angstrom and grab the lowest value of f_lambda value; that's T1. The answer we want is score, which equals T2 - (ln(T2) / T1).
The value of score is 11.8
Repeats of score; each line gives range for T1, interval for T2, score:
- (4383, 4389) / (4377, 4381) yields 13.2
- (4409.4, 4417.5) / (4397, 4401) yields 13.3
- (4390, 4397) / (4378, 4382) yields 13.1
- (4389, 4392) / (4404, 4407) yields 10.3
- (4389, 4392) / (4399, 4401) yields 12.2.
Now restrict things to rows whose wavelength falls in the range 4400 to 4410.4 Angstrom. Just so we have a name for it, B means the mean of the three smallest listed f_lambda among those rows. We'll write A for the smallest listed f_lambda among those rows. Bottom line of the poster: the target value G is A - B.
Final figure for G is -0.5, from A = 9.57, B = 10.1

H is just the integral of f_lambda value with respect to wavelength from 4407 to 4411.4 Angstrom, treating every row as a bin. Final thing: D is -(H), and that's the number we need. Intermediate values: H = 55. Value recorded -55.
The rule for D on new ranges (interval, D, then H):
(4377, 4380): -41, 41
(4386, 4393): -80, 80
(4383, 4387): -35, 35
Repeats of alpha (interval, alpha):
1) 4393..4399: -0.8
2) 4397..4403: -0.7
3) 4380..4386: -0.2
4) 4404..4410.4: -0.3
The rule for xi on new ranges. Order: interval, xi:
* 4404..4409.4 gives 13.8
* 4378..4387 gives 17.6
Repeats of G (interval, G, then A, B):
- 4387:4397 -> -0.6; 10.6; 11.2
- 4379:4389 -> -1.9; 6.2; 8.1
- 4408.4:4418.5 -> -1.5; 9.7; 11.2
